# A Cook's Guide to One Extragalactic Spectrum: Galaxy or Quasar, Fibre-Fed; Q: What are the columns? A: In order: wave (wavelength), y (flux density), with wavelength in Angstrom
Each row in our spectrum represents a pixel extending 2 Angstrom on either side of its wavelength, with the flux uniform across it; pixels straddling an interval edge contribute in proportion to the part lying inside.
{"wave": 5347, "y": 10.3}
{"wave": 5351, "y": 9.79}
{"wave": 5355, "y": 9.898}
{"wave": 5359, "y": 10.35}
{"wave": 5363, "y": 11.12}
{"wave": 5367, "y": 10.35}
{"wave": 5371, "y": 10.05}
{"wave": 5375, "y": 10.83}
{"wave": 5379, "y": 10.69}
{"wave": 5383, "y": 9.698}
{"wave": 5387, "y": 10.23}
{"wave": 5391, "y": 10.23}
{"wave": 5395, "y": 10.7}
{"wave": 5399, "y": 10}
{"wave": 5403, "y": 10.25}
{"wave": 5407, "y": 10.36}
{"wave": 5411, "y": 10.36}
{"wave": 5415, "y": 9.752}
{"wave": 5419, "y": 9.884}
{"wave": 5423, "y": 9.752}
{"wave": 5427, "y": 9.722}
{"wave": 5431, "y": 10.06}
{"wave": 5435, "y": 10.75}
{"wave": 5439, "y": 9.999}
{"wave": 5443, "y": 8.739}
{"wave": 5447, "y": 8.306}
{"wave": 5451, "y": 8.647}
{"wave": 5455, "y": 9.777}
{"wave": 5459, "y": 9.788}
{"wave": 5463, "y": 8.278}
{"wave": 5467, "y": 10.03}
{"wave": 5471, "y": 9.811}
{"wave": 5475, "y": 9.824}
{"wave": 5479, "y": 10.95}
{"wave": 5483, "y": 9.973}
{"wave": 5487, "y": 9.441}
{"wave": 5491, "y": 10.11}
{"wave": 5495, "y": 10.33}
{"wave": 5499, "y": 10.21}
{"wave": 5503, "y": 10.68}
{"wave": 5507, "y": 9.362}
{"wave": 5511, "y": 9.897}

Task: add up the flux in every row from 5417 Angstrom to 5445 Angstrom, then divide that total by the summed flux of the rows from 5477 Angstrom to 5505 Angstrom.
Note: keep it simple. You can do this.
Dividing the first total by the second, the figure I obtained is 0.96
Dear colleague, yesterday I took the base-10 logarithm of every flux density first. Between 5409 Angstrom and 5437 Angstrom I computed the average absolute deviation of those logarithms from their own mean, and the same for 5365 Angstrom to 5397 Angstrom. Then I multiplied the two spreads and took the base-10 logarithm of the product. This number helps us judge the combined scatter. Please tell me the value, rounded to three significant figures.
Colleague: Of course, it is -3.80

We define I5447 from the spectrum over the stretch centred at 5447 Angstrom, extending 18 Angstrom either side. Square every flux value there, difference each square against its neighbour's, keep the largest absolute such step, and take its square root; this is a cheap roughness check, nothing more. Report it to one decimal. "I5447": 5.2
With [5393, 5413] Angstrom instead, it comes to 3.8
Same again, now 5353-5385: 4.5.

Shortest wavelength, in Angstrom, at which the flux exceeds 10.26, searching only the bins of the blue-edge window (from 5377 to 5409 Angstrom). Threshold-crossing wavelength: 5379 Angstrom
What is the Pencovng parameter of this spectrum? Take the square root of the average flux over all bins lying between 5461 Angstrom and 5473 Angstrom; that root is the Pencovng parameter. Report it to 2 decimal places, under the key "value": 3.06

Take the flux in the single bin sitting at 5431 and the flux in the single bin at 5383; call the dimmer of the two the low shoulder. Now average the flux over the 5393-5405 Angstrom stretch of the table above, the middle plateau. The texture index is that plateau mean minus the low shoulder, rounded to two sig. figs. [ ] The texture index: 0.62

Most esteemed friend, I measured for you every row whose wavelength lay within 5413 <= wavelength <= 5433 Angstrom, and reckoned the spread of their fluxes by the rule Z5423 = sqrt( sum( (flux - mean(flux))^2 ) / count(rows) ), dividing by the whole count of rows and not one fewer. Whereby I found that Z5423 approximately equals 0.13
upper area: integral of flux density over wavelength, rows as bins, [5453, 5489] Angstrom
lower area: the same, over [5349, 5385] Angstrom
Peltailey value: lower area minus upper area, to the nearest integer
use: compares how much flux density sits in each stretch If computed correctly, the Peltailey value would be 20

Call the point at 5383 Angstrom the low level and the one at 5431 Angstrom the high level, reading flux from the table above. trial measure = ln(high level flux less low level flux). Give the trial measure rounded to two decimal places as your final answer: -1.02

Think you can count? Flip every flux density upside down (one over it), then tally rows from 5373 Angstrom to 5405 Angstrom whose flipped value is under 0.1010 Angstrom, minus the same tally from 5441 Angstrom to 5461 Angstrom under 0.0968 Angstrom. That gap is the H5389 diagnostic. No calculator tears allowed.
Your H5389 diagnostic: 7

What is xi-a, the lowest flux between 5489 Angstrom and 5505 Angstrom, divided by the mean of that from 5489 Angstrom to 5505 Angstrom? 0.978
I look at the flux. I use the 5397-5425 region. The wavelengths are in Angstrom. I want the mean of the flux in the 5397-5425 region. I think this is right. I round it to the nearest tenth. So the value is 10.1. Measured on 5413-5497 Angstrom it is 9.7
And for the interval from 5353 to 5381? 10.5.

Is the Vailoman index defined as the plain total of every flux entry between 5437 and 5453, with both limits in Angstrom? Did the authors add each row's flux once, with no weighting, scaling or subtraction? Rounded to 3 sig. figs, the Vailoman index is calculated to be 35.7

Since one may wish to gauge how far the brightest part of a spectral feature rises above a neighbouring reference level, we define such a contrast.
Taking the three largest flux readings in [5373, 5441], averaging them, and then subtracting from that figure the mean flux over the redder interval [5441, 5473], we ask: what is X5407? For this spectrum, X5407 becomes 1.6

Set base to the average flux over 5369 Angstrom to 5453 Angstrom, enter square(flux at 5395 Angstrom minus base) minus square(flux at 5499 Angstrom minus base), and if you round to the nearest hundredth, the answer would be 0.49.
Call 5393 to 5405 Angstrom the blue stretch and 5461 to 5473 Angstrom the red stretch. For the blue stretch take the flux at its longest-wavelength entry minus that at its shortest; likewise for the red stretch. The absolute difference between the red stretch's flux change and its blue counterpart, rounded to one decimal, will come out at 2.0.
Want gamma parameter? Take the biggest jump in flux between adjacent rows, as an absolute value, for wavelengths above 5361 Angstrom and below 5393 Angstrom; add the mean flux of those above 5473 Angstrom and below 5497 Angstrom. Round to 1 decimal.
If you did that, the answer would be 11.1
